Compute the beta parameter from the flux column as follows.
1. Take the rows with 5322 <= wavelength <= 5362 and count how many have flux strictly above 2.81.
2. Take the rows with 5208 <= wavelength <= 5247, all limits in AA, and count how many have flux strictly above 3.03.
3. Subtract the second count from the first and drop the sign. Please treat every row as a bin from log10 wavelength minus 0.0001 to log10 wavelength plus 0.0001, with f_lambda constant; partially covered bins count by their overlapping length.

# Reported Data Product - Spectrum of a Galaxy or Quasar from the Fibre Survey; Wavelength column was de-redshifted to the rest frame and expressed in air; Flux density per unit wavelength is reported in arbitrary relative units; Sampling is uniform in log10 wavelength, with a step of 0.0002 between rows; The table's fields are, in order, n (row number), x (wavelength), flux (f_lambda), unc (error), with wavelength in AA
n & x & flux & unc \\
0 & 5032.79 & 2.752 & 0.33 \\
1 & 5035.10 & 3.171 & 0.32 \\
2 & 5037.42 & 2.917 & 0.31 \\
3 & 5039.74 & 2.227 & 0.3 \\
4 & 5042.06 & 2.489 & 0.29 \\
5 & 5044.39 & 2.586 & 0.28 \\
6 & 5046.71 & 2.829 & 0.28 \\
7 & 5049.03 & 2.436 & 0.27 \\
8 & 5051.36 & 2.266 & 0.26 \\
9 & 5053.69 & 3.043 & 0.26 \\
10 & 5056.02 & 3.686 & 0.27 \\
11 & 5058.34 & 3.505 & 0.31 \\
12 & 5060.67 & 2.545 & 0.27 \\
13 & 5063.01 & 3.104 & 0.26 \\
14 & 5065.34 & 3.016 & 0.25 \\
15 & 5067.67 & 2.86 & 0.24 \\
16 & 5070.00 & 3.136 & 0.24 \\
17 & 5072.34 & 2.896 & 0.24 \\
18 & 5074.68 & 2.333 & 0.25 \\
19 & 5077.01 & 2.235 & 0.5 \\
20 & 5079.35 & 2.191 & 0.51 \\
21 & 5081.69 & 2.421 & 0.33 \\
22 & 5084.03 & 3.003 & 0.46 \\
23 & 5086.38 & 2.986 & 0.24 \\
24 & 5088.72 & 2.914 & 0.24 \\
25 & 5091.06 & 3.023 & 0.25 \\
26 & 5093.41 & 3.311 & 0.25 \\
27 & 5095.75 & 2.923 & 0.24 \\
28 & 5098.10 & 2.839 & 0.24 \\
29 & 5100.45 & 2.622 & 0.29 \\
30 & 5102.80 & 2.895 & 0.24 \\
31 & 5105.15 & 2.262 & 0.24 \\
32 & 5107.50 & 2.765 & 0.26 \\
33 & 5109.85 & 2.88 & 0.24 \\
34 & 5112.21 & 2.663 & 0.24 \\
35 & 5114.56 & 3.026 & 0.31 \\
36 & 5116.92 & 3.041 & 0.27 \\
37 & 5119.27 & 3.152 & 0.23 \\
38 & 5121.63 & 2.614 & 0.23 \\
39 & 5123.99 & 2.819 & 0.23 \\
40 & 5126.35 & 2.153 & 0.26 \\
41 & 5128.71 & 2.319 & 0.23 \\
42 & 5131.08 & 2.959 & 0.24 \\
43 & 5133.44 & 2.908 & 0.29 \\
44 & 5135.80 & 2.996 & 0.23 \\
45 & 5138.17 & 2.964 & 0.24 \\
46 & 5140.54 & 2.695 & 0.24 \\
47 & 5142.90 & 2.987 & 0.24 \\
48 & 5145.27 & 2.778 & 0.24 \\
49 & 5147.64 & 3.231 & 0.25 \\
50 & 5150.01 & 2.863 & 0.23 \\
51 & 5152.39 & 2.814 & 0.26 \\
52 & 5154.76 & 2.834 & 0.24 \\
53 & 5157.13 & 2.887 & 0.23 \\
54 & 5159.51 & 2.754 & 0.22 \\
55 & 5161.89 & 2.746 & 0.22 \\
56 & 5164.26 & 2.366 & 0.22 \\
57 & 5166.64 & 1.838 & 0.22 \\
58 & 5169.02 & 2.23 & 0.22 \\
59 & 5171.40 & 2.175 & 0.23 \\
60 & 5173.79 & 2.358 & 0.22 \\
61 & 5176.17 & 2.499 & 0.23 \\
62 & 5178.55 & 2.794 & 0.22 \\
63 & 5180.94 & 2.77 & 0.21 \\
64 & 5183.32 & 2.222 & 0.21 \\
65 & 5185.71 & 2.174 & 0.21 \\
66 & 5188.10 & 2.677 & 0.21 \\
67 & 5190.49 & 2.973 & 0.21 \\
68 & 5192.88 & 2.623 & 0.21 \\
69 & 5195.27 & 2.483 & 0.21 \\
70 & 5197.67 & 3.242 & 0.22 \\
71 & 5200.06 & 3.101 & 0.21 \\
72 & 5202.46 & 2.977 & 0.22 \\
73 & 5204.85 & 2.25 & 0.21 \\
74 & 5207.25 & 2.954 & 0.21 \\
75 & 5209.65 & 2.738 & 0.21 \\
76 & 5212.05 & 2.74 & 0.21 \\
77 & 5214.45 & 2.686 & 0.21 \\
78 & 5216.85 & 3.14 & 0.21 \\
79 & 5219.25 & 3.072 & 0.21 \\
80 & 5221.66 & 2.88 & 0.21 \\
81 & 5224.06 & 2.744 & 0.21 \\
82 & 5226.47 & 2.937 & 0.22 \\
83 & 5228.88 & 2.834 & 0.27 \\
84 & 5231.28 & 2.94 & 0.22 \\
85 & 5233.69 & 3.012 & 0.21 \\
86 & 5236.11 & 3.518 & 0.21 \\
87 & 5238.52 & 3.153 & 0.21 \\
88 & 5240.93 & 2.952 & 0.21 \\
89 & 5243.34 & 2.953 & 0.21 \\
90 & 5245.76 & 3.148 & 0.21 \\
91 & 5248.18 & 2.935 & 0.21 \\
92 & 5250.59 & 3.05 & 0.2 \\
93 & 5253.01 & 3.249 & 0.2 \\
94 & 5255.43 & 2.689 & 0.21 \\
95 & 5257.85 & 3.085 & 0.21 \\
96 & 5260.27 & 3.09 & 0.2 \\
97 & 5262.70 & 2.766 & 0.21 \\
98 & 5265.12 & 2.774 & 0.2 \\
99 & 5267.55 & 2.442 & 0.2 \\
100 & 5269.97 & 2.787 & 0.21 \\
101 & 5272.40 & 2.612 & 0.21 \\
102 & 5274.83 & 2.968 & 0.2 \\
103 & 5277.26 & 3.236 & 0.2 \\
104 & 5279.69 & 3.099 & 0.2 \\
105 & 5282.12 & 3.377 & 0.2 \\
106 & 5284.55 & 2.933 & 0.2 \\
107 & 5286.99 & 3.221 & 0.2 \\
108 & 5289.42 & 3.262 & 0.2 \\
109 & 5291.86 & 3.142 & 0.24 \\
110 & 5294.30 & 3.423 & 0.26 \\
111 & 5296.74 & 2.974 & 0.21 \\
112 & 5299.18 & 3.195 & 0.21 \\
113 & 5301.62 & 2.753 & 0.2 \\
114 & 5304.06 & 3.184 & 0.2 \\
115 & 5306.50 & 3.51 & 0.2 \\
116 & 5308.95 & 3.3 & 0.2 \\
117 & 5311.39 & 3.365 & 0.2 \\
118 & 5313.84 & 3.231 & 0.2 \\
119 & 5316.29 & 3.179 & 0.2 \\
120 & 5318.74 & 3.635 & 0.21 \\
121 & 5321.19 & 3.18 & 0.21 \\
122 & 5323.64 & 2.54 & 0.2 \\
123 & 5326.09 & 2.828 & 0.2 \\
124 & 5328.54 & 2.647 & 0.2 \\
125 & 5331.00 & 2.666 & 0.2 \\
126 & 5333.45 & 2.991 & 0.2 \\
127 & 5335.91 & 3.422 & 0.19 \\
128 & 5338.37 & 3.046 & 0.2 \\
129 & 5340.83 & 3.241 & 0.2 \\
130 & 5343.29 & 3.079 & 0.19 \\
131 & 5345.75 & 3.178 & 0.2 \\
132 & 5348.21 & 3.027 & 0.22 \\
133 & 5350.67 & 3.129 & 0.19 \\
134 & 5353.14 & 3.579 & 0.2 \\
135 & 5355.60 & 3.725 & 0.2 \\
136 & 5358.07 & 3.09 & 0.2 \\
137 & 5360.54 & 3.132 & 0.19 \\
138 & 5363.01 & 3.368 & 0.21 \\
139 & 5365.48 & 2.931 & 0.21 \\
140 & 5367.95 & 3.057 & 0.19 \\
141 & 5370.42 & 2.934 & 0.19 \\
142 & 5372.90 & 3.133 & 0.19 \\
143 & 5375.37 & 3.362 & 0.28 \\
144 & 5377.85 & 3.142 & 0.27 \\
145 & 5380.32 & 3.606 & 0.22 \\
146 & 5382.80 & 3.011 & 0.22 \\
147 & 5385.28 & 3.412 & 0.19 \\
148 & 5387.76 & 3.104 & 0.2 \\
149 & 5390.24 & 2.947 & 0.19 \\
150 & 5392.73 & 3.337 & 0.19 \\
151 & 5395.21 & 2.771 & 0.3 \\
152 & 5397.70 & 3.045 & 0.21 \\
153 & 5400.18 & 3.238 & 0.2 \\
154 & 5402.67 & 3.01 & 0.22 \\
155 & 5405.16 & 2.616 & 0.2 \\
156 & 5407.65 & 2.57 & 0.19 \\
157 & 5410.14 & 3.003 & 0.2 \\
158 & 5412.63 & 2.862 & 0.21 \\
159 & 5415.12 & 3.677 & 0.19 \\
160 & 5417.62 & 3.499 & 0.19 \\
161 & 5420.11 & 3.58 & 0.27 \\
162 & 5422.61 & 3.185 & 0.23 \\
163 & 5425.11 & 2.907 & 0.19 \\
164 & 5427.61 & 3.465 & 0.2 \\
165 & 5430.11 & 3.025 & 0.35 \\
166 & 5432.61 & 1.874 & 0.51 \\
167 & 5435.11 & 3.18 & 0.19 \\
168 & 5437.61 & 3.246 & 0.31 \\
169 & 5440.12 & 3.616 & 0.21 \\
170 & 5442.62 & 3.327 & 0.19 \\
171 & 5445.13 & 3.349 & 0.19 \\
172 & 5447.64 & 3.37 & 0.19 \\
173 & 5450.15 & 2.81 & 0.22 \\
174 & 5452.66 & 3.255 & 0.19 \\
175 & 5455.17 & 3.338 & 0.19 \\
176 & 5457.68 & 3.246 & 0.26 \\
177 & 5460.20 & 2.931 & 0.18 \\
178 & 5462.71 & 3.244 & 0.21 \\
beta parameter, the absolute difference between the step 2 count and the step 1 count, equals 8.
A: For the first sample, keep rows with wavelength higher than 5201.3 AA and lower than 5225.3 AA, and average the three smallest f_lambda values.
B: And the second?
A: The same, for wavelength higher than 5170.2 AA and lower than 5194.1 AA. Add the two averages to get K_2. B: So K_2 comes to 4.75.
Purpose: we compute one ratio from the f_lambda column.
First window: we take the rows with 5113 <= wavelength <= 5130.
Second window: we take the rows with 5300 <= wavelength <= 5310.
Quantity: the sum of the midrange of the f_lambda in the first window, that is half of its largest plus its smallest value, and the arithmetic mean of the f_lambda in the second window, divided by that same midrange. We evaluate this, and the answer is 2.20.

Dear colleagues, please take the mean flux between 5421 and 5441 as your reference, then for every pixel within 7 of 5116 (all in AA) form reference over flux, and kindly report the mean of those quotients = 1.06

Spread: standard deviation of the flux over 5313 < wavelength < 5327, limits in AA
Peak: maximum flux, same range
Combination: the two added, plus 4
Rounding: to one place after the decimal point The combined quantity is 8.0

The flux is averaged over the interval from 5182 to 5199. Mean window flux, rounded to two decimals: 2.63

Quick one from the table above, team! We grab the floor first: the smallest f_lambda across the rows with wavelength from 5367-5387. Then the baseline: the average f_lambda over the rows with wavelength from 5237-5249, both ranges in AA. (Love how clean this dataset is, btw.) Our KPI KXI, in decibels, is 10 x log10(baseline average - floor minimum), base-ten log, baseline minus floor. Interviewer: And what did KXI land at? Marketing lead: -10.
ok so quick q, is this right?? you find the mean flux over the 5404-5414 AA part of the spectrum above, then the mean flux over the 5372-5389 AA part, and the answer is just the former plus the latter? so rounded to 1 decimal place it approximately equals 6.0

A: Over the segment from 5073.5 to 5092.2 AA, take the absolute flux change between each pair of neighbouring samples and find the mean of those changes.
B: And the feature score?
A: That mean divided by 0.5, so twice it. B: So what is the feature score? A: 0.33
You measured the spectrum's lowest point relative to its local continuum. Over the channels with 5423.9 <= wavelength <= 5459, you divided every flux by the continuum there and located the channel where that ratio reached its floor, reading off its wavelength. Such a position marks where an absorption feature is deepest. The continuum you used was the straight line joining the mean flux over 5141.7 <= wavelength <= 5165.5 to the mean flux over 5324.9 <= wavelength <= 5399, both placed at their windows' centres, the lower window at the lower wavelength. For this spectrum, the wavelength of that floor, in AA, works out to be 5432.61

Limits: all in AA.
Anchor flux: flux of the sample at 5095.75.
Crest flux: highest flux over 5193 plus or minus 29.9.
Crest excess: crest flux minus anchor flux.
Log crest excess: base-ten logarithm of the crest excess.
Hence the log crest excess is -0.50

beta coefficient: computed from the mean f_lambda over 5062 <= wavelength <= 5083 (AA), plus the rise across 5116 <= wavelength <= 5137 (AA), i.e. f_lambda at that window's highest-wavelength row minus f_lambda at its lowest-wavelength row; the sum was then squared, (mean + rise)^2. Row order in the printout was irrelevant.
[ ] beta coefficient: 7.0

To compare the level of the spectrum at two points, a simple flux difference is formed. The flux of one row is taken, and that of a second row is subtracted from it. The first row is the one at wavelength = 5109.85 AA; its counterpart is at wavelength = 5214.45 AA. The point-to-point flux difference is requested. 0.19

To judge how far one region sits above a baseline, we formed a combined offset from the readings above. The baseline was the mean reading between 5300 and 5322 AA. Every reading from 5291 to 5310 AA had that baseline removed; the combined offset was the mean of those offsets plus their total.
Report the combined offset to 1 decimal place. -0.7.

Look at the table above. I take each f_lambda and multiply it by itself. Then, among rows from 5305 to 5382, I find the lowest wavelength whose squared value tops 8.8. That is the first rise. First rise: 5306.50 AA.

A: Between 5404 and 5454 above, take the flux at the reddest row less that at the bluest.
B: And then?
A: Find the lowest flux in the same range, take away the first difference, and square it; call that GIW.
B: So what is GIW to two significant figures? 1.5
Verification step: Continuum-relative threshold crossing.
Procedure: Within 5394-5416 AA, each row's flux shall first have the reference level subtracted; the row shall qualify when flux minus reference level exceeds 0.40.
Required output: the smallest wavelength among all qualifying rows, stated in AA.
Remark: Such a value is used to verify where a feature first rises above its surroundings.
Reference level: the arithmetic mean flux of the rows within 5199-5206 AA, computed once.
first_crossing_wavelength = 5400.18 AA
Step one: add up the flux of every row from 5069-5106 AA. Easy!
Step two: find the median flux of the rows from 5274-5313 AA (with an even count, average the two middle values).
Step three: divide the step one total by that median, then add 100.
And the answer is 114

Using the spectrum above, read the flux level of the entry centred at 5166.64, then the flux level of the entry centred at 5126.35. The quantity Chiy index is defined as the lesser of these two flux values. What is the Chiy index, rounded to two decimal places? 1.84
